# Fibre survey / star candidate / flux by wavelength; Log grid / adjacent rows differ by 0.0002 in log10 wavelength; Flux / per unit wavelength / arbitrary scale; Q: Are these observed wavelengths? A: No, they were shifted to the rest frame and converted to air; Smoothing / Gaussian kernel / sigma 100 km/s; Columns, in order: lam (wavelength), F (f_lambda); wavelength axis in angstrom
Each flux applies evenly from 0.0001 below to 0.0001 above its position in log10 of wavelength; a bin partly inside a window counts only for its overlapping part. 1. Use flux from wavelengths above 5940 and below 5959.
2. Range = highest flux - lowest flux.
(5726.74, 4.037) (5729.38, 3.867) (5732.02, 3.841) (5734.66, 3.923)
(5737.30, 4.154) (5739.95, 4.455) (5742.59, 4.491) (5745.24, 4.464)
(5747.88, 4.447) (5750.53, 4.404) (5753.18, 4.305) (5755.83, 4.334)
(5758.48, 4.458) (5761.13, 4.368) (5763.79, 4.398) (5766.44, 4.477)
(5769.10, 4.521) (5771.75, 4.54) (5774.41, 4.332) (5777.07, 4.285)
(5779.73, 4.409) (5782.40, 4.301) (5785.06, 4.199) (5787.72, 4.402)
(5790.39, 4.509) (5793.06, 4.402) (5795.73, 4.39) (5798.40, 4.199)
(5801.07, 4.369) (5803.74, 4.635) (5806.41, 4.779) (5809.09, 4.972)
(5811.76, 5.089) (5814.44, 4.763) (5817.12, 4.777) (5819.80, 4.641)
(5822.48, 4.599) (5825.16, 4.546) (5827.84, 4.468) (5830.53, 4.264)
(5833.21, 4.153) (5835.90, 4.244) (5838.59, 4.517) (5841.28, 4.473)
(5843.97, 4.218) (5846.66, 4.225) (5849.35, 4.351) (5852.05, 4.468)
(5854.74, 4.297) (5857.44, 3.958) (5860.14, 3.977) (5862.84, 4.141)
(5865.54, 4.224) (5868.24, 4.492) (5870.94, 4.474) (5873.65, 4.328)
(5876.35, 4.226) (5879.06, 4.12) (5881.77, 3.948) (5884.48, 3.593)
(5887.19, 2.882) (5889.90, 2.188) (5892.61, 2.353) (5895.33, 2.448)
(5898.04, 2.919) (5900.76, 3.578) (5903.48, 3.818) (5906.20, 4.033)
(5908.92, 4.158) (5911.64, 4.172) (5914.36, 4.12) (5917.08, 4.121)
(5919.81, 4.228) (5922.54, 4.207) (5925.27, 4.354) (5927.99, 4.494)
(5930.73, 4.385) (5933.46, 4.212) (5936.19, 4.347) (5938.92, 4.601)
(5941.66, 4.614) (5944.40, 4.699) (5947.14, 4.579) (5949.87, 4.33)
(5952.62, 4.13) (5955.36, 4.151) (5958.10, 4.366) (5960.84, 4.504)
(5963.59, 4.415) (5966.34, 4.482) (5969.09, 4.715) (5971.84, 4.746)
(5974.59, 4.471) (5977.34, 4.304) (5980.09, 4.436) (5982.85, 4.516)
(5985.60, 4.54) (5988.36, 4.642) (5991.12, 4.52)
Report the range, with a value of 0.57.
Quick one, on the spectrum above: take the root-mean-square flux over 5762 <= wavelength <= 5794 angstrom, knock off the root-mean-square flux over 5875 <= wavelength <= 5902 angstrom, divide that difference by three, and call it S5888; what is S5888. 0.364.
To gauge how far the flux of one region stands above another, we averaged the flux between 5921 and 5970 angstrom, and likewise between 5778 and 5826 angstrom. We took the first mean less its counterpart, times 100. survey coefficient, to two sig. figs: -13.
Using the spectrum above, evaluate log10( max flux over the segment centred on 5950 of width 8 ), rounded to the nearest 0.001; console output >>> 0.661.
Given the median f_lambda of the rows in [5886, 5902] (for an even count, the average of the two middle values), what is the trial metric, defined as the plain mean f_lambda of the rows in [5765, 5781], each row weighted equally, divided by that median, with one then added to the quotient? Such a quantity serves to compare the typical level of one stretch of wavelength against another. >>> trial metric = 2.66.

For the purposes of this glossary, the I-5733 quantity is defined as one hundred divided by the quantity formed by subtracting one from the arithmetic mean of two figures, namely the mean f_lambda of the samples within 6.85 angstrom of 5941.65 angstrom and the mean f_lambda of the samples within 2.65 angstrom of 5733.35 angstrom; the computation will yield 31.0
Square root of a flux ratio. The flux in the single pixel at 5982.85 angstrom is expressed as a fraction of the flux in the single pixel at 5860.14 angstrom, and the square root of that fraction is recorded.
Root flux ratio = 1.07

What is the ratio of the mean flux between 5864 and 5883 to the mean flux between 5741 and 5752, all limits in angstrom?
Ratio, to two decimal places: 0.96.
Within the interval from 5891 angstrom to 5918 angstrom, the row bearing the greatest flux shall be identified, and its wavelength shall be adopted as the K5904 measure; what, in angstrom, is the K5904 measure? 5911.64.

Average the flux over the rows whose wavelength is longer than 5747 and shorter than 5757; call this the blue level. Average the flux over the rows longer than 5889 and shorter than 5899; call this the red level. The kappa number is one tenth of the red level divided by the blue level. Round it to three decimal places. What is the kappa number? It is 0.057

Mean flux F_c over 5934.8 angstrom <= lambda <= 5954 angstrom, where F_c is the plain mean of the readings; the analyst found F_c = 4.47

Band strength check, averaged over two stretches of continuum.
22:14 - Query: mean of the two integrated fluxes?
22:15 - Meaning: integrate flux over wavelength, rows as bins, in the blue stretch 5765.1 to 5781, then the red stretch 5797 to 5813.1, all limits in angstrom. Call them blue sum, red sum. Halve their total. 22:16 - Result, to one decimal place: 72.8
